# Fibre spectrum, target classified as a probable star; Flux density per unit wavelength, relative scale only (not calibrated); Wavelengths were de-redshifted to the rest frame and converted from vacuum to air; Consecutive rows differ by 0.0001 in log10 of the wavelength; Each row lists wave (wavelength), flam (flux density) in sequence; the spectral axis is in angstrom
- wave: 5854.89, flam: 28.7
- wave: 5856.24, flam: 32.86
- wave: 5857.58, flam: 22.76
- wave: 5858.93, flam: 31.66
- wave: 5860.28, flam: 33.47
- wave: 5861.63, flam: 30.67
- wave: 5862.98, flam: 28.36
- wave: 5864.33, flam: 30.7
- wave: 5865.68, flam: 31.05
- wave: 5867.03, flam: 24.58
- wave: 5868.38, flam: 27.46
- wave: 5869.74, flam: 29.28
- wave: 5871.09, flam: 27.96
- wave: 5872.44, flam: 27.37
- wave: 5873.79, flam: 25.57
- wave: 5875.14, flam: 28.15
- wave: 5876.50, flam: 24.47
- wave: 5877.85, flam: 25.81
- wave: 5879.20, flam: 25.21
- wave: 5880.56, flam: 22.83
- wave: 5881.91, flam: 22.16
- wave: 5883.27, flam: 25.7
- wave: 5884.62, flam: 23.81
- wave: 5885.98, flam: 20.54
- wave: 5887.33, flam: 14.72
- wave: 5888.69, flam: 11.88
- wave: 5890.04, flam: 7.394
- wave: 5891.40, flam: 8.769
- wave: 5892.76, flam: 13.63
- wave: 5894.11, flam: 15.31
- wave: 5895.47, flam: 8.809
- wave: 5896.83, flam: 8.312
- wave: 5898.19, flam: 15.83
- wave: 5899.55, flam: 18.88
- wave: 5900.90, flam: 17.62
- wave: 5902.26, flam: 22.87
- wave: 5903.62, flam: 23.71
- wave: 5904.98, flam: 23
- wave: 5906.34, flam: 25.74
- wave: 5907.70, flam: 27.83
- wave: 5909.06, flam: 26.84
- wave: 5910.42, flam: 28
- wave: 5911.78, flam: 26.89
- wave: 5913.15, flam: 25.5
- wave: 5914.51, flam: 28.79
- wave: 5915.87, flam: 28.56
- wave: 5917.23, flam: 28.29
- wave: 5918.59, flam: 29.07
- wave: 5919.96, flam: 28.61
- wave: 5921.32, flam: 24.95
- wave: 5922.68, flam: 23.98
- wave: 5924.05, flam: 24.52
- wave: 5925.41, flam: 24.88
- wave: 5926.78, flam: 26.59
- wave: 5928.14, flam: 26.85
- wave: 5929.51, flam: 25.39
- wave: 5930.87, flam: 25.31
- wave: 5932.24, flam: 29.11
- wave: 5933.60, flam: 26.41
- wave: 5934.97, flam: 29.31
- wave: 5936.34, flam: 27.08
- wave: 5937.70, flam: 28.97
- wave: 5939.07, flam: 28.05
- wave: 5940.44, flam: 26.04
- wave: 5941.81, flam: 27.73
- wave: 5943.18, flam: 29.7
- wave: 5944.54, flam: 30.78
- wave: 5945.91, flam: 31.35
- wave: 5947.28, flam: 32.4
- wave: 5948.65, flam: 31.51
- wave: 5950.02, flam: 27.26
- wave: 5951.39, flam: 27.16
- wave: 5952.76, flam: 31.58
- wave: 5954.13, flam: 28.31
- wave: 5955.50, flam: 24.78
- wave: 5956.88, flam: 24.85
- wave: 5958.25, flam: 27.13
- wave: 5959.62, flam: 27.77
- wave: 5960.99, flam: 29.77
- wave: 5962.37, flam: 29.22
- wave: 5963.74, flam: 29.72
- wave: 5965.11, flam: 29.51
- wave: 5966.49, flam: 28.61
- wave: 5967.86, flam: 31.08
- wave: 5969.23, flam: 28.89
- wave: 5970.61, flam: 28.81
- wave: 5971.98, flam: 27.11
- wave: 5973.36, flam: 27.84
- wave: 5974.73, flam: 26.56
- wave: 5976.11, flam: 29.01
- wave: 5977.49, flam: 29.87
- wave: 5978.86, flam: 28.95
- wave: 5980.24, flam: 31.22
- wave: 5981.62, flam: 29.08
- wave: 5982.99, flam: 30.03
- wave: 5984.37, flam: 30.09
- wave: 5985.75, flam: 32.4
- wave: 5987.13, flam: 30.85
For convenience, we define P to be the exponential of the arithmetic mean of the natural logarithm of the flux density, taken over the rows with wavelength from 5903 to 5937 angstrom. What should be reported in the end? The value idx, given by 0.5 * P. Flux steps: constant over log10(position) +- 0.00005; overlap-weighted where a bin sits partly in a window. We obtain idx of 13.3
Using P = 26.5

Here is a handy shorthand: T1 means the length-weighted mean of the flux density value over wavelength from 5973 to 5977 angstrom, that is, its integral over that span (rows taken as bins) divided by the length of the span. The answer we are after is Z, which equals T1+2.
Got 29.9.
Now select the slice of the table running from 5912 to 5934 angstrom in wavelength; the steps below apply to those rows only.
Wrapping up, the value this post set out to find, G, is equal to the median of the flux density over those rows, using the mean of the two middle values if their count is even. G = 26.5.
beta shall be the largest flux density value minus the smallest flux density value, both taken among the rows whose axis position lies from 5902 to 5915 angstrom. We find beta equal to 6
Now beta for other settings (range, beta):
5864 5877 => 7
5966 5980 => 5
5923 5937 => 5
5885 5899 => 13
